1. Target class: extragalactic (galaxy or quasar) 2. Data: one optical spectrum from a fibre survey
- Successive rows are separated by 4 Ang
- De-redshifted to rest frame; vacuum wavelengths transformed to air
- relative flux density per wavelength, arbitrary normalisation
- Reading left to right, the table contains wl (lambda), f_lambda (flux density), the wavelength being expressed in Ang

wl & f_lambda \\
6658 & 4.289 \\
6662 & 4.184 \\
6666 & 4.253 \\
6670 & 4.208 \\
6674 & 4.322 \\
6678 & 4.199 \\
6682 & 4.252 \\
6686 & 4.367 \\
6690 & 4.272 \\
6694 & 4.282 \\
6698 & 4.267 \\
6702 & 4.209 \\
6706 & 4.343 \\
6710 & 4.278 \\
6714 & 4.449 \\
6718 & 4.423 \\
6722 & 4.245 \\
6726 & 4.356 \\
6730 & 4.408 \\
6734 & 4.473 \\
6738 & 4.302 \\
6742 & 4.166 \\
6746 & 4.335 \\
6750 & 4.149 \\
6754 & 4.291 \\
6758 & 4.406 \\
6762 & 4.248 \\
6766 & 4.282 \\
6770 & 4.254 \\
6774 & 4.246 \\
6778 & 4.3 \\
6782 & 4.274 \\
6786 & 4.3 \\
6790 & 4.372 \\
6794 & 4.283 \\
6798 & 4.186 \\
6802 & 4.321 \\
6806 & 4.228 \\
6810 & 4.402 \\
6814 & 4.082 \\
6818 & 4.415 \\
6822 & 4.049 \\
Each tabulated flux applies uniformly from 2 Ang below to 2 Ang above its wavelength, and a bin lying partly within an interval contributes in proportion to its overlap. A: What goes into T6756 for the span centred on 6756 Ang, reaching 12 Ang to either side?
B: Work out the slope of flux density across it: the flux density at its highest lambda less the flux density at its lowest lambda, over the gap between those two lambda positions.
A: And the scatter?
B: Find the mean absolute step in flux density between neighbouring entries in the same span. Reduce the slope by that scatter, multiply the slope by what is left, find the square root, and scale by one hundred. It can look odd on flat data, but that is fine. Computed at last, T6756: 1.9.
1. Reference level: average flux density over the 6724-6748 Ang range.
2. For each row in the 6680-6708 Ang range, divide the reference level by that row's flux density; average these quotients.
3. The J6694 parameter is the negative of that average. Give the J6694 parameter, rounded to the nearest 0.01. -1.01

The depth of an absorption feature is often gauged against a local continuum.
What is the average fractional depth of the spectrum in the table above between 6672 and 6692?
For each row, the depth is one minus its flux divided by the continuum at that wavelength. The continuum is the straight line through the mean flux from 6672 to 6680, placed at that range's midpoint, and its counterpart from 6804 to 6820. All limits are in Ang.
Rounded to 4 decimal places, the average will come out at -0.0049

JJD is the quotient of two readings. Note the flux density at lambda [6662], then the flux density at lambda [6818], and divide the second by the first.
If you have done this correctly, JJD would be 1.06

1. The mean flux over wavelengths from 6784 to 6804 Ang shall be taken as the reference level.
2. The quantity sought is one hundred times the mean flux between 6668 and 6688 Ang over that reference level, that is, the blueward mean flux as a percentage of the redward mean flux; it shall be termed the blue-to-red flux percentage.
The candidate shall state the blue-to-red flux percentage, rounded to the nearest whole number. 99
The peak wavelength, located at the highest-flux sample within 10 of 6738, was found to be 6734 Ang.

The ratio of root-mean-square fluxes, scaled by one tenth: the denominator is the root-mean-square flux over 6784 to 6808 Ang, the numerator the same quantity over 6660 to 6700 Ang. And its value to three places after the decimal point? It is 0.100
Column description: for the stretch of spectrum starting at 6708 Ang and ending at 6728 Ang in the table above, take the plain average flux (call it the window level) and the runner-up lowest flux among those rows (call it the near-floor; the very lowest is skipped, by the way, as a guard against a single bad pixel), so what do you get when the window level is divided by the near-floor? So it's 1.02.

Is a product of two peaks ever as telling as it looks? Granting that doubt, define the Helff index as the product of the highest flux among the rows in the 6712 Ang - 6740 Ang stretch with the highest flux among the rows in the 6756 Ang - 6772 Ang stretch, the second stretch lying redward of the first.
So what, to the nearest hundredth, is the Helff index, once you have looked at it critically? 19.71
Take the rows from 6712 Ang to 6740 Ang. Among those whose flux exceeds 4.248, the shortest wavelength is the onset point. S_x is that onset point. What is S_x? 6714 Ang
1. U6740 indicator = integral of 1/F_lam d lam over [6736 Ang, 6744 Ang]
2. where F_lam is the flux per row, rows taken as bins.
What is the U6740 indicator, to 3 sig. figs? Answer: 1.89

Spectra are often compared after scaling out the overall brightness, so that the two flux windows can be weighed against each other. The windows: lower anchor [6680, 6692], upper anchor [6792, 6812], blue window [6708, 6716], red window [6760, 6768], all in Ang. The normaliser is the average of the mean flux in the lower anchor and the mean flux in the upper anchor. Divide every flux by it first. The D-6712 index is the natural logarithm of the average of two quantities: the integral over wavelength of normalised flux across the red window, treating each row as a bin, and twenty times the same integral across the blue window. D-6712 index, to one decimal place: 4.4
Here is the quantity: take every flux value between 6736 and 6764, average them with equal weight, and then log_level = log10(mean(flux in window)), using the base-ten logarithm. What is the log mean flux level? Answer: 0.631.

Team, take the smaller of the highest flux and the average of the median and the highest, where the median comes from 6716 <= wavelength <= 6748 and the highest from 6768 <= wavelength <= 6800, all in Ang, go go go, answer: 4.359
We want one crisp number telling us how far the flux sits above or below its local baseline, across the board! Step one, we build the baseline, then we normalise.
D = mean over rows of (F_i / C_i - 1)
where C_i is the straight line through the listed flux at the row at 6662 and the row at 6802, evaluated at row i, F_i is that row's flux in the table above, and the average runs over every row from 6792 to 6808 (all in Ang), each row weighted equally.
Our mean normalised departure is -0.015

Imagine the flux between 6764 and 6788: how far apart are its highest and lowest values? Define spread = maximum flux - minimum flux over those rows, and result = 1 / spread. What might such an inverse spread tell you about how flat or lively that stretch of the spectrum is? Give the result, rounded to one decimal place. 18.5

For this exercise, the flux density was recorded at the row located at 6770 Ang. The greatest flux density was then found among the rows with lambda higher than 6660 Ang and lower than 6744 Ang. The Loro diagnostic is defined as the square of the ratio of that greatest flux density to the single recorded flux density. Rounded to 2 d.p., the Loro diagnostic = 1.11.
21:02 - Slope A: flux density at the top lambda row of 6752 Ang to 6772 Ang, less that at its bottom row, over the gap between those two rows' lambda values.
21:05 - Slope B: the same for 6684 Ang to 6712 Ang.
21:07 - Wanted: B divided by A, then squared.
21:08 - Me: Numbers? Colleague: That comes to 2.6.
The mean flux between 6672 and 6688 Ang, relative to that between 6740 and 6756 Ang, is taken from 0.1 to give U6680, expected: -0.912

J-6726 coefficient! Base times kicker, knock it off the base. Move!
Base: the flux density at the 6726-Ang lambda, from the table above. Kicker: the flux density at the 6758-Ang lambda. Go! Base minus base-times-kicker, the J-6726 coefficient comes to -14.8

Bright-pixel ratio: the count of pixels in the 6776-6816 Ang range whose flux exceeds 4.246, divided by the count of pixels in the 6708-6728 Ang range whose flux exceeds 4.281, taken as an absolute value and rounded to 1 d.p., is 2.3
